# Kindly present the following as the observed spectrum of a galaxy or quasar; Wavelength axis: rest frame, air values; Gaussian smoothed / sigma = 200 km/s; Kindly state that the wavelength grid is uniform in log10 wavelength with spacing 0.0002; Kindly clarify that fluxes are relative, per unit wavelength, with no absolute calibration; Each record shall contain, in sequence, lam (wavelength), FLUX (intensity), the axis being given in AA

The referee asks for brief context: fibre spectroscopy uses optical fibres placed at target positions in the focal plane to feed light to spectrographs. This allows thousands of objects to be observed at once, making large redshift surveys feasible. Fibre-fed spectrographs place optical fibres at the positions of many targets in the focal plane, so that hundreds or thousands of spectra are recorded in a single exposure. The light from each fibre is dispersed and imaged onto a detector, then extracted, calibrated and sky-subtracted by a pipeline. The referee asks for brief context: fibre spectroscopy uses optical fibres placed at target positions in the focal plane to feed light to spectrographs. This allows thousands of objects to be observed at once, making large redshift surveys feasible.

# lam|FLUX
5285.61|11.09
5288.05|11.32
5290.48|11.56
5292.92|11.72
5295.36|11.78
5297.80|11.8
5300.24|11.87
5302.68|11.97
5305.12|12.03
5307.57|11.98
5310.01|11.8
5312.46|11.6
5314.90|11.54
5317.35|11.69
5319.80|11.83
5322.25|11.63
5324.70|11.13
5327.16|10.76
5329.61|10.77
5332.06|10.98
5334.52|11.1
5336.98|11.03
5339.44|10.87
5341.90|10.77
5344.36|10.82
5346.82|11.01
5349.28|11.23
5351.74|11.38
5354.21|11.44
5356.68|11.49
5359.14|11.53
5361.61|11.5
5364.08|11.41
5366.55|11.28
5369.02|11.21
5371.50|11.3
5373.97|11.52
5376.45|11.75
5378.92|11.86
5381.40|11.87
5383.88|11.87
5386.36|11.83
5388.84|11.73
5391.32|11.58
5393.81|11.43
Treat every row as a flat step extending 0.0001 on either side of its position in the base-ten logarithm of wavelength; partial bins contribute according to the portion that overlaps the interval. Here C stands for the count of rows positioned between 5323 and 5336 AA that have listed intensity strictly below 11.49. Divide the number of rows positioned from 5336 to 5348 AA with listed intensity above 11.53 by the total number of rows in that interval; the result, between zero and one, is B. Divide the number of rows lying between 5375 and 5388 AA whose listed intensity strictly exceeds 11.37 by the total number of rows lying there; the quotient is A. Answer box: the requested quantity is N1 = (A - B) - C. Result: -4.00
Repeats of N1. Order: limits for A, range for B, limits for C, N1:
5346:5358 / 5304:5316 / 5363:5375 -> -4.40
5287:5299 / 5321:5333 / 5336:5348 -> -4.40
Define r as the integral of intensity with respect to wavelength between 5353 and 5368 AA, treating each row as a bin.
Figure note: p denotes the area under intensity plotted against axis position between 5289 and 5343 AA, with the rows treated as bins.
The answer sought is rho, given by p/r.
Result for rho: 3.61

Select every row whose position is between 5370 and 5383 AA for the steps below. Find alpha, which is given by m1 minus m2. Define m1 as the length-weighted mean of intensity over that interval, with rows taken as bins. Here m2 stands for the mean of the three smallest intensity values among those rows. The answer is 0.13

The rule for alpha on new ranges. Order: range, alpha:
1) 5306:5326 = 0.23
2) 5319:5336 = 0.31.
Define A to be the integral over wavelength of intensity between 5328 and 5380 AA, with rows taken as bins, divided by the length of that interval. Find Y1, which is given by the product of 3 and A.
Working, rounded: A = 11.25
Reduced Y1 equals 33.7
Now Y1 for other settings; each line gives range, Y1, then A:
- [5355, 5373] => 34.2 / 11.39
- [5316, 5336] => 33.7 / 11.23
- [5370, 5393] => 35.1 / 11.69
